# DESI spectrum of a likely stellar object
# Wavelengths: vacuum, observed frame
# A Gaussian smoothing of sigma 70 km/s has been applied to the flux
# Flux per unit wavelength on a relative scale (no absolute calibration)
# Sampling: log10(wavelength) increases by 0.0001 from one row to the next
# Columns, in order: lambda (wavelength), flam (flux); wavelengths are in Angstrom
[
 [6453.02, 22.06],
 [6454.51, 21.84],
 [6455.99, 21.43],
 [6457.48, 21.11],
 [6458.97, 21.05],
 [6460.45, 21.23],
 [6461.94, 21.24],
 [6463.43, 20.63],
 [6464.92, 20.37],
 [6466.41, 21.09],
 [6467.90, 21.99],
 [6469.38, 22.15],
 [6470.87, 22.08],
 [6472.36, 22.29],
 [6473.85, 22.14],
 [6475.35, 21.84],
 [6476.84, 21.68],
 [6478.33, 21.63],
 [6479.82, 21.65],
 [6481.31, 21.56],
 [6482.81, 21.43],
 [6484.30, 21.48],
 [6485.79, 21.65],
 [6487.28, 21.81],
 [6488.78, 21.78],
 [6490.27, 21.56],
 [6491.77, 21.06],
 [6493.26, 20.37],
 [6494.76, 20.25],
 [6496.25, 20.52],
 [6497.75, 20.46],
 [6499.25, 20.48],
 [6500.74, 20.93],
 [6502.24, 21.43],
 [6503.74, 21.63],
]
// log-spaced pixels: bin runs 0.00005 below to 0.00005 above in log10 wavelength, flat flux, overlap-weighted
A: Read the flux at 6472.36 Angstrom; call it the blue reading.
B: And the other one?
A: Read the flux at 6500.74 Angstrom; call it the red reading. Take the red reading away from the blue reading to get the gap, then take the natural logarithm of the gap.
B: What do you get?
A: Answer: 0.3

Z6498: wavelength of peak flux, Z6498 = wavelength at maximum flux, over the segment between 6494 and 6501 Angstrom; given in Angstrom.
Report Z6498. 6500.74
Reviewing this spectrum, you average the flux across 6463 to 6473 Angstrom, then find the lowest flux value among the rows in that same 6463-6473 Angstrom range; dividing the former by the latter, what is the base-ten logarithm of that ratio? 0.024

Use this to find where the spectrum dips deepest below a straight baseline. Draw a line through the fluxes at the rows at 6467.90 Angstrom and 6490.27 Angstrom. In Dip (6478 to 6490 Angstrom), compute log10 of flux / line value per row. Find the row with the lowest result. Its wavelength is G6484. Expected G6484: 6482.81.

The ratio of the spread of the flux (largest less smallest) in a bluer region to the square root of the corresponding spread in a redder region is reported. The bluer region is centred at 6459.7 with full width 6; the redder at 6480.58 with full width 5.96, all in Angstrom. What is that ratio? 0.41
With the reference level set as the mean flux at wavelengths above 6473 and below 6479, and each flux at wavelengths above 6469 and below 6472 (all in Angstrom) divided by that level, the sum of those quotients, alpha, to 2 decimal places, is 2.03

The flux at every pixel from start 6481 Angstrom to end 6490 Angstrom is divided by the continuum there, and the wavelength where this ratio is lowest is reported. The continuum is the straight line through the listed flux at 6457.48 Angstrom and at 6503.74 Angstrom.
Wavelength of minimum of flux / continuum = 6482.81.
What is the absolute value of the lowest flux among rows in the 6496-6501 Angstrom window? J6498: 20.5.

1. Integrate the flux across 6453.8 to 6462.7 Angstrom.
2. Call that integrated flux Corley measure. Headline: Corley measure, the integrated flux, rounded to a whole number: 190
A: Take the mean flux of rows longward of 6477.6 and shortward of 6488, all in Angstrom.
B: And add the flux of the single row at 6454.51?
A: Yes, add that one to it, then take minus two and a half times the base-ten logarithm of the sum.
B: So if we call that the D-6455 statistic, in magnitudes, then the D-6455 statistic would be -4.095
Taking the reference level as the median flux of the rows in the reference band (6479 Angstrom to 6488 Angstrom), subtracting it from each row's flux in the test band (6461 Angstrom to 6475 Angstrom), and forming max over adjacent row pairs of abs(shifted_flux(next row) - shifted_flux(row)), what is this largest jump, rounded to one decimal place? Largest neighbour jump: 0.9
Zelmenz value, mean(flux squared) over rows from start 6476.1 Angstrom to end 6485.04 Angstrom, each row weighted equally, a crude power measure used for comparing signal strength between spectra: 465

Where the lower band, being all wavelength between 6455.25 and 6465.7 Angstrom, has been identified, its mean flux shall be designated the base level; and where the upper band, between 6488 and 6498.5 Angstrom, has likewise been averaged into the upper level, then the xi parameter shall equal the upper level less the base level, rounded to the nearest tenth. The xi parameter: -0.2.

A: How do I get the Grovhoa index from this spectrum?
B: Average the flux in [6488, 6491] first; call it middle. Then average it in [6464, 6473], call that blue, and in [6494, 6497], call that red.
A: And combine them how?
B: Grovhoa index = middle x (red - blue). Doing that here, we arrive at -28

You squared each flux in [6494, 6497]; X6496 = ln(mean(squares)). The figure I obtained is 6.03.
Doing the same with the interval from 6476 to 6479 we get 6.15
